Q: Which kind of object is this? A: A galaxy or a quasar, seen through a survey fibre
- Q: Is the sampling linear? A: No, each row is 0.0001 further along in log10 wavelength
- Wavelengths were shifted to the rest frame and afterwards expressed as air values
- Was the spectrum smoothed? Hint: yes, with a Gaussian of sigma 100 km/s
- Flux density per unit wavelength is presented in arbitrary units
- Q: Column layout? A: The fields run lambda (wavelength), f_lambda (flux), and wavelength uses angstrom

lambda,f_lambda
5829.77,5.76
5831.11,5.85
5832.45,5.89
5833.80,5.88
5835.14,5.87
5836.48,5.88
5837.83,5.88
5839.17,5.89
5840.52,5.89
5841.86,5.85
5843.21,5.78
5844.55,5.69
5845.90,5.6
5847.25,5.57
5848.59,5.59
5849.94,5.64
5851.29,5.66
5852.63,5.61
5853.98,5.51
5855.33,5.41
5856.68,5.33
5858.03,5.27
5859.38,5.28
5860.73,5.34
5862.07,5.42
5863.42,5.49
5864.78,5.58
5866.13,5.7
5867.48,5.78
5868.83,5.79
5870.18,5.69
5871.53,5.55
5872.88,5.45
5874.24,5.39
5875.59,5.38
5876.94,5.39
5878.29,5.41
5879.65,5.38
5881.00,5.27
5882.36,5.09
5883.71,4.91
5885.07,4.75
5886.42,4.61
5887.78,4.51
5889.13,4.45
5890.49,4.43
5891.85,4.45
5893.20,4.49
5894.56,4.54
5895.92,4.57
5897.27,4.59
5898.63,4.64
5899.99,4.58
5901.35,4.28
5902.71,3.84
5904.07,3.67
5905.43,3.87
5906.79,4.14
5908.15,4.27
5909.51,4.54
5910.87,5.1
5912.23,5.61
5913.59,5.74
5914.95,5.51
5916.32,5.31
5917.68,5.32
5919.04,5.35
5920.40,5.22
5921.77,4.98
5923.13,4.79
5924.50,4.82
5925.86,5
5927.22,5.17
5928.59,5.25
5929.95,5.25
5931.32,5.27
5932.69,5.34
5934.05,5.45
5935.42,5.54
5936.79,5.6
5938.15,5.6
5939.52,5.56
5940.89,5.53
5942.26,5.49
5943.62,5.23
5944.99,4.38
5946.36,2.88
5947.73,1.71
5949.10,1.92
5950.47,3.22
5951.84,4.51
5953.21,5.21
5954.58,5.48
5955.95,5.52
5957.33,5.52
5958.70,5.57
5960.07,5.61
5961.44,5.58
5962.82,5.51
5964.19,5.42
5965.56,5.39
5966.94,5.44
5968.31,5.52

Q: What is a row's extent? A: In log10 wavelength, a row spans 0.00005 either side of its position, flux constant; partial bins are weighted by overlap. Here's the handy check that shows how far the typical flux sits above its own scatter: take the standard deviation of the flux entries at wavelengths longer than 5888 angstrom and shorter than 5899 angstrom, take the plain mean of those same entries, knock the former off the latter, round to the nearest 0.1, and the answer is 4.4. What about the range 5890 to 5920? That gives 4.1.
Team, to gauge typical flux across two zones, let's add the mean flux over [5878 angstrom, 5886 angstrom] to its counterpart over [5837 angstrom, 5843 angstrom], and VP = 11.0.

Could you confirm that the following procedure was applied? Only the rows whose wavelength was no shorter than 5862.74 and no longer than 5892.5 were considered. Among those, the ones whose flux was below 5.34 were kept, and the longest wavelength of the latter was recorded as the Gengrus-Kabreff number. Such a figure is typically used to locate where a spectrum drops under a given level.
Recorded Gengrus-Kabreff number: 5891.85 angstrom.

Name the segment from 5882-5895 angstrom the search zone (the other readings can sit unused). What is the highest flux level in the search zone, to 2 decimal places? 5.09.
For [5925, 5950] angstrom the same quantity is 5.60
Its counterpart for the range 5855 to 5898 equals 5.79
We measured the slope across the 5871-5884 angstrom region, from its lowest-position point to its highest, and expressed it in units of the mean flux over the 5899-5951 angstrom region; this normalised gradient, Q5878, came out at -0.011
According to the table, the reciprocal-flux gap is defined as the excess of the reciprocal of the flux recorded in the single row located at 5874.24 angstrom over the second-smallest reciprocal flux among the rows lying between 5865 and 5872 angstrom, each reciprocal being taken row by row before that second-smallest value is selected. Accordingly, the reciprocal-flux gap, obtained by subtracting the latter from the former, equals 0.013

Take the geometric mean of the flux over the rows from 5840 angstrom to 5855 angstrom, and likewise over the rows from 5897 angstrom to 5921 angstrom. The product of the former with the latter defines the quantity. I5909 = 27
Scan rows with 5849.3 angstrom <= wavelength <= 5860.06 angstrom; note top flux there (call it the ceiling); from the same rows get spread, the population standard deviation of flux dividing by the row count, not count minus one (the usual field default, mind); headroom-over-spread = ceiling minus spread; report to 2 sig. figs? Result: 5.5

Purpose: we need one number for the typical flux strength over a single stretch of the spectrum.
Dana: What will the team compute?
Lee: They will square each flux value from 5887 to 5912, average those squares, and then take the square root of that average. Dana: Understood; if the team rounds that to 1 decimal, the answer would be 4.4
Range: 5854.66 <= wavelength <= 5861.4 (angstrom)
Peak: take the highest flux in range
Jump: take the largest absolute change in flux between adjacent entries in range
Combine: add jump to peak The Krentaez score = 5.5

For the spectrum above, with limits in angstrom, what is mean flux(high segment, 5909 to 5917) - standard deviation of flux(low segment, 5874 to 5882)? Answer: 5.3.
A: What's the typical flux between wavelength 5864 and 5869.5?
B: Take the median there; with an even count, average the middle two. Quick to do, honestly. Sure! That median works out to 5.74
